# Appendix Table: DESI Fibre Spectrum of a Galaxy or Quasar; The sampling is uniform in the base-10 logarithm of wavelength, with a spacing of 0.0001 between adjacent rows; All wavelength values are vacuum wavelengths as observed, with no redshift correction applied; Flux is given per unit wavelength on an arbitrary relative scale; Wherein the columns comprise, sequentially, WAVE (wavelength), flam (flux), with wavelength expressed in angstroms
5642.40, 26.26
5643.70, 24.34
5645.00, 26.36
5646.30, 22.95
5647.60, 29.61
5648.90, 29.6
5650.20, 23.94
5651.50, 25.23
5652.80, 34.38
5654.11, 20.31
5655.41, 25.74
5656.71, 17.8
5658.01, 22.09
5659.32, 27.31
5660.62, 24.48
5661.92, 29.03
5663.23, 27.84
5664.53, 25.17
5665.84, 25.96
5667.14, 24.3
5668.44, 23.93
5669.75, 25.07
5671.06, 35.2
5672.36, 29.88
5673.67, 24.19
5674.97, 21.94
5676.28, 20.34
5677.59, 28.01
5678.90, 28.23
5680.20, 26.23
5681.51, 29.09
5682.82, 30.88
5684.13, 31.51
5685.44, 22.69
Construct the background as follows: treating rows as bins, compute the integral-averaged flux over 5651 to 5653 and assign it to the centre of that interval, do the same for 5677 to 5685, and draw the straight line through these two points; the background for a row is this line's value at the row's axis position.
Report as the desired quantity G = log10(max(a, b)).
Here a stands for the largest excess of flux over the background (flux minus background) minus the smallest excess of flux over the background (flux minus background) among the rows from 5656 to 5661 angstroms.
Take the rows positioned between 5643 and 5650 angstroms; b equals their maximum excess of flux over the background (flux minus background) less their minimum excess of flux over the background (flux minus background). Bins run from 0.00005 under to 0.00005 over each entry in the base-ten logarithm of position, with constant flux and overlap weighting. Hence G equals 0.98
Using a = 10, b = 7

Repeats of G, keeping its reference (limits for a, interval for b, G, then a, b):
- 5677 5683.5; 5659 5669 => 0.70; 5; 5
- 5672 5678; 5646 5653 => 1.06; 9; 11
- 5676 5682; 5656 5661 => 0.98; 9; 10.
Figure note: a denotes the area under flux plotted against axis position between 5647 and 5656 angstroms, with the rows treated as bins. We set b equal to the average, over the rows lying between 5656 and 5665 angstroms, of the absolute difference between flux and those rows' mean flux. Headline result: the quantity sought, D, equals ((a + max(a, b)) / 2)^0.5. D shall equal 15.6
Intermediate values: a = 243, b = 2.88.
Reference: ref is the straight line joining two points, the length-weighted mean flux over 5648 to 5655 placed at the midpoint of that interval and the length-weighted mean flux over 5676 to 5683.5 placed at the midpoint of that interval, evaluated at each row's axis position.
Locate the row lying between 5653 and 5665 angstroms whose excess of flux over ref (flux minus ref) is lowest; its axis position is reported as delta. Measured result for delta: 5656.71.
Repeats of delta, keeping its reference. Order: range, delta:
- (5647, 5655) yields 5654.11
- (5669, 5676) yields 5674.97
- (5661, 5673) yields 5668.44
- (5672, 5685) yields 5676.28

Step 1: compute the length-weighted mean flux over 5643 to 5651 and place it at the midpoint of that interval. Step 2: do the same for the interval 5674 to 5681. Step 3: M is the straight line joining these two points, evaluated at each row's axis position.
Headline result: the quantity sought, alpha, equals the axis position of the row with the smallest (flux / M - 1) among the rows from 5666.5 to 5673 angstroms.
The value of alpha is 5668.44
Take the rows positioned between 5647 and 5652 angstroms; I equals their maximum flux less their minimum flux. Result 5.7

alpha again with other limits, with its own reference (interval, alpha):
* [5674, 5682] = 5676.28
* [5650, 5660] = 5656.71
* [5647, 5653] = 5650.20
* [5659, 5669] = 5668.44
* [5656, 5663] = 5656.71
